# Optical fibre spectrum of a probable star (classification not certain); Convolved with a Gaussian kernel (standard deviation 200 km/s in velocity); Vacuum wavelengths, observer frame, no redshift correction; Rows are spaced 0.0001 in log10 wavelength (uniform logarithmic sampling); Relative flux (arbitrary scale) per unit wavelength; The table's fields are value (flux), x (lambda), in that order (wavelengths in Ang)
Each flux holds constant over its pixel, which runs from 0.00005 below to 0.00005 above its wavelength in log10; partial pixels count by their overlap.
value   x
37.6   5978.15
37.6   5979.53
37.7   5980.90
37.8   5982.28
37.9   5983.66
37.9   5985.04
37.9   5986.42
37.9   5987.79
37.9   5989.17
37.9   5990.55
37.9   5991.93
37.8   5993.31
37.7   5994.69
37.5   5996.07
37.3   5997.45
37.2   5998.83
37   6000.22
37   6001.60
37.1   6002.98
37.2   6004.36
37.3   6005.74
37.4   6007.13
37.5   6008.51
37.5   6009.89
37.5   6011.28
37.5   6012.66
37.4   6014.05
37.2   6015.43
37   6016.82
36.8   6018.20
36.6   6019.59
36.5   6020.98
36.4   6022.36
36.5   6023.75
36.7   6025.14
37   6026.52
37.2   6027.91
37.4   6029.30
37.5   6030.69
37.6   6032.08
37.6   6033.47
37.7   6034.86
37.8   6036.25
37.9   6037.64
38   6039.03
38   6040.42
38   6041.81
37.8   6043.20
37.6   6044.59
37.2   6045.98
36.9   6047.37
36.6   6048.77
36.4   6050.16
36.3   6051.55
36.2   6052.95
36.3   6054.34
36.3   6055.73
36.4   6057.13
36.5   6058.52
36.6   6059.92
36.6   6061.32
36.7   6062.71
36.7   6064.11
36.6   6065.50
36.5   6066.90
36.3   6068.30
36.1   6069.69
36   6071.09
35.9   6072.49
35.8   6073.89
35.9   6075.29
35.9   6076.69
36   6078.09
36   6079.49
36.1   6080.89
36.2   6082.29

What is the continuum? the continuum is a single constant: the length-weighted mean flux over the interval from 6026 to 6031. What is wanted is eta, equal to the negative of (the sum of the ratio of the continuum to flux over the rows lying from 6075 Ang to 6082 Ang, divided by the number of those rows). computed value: -1.03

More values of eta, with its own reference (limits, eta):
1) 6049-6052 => -1.02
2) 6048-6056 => -1.02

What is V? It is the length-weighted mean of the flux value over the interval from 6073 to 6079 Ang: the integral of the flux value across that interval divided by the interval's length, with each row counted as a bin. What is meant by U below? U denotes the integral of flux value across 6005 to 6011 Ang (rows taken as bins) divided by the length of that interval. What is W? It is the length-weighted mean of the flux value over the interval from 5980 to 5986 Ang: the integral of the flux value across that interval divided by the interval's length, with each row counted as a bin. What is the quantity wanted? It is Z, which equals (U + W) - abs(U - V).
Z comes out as 73.7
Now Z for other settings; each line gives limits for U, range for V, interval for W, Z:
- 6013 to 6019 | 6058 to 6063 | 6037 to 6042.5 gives 74.6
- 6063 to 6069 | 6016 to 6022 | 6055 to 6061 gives 72.8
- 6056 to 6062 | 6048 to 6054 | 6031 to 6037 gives 74.0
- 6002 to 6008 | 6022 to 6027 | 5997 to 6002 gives 73.7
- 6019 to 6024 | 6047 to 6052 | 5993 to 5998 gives 74.0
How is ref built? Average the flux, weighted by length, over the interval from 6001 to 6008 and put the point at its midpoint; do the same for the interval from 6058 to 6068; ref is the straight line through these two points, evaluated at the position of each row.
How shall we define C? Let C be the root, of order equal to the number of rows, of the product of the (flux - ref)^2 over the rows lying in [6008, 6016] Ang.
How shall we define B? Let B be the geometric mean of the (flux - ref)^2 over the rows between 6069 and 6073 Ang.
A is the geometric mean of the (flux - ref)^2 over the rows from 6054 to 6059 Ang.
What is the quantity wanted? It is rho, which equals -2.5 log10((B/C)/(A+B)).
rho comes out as -2.6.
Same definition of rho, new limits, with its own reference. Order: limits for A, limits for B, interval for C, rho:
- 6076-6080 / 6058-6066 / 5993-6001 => 1.2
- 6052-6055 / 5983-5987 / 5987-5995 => -1.0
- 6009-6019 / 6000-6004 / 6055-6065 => -5.5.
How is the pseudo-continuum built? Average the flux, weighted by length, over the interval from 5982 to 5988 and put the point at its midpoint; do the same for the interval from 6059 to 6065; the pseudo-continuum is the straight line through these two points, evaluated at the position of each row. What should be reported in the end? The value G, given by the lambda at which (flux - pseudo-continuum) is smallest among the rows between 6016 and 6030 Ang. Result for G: 6022.36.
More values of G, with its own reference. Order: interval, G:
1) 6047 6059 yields 6052.95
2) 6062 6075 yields 6073.89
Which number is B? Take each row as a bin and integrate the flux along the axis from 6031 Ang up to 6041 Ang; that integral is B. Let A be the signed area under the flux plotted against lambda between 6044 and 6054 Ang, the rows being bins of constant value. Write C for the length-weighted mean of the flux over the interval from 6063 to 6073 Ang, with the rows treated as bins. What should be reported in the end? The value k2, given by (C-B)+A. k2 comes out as 26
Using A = 367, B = 378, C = 36.3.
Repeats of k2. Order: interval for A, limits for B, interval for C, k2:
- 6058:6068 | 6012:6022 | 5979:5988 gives 34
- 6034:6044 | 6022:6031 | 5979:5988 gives 84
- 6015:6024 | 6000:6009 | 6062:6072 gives 32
